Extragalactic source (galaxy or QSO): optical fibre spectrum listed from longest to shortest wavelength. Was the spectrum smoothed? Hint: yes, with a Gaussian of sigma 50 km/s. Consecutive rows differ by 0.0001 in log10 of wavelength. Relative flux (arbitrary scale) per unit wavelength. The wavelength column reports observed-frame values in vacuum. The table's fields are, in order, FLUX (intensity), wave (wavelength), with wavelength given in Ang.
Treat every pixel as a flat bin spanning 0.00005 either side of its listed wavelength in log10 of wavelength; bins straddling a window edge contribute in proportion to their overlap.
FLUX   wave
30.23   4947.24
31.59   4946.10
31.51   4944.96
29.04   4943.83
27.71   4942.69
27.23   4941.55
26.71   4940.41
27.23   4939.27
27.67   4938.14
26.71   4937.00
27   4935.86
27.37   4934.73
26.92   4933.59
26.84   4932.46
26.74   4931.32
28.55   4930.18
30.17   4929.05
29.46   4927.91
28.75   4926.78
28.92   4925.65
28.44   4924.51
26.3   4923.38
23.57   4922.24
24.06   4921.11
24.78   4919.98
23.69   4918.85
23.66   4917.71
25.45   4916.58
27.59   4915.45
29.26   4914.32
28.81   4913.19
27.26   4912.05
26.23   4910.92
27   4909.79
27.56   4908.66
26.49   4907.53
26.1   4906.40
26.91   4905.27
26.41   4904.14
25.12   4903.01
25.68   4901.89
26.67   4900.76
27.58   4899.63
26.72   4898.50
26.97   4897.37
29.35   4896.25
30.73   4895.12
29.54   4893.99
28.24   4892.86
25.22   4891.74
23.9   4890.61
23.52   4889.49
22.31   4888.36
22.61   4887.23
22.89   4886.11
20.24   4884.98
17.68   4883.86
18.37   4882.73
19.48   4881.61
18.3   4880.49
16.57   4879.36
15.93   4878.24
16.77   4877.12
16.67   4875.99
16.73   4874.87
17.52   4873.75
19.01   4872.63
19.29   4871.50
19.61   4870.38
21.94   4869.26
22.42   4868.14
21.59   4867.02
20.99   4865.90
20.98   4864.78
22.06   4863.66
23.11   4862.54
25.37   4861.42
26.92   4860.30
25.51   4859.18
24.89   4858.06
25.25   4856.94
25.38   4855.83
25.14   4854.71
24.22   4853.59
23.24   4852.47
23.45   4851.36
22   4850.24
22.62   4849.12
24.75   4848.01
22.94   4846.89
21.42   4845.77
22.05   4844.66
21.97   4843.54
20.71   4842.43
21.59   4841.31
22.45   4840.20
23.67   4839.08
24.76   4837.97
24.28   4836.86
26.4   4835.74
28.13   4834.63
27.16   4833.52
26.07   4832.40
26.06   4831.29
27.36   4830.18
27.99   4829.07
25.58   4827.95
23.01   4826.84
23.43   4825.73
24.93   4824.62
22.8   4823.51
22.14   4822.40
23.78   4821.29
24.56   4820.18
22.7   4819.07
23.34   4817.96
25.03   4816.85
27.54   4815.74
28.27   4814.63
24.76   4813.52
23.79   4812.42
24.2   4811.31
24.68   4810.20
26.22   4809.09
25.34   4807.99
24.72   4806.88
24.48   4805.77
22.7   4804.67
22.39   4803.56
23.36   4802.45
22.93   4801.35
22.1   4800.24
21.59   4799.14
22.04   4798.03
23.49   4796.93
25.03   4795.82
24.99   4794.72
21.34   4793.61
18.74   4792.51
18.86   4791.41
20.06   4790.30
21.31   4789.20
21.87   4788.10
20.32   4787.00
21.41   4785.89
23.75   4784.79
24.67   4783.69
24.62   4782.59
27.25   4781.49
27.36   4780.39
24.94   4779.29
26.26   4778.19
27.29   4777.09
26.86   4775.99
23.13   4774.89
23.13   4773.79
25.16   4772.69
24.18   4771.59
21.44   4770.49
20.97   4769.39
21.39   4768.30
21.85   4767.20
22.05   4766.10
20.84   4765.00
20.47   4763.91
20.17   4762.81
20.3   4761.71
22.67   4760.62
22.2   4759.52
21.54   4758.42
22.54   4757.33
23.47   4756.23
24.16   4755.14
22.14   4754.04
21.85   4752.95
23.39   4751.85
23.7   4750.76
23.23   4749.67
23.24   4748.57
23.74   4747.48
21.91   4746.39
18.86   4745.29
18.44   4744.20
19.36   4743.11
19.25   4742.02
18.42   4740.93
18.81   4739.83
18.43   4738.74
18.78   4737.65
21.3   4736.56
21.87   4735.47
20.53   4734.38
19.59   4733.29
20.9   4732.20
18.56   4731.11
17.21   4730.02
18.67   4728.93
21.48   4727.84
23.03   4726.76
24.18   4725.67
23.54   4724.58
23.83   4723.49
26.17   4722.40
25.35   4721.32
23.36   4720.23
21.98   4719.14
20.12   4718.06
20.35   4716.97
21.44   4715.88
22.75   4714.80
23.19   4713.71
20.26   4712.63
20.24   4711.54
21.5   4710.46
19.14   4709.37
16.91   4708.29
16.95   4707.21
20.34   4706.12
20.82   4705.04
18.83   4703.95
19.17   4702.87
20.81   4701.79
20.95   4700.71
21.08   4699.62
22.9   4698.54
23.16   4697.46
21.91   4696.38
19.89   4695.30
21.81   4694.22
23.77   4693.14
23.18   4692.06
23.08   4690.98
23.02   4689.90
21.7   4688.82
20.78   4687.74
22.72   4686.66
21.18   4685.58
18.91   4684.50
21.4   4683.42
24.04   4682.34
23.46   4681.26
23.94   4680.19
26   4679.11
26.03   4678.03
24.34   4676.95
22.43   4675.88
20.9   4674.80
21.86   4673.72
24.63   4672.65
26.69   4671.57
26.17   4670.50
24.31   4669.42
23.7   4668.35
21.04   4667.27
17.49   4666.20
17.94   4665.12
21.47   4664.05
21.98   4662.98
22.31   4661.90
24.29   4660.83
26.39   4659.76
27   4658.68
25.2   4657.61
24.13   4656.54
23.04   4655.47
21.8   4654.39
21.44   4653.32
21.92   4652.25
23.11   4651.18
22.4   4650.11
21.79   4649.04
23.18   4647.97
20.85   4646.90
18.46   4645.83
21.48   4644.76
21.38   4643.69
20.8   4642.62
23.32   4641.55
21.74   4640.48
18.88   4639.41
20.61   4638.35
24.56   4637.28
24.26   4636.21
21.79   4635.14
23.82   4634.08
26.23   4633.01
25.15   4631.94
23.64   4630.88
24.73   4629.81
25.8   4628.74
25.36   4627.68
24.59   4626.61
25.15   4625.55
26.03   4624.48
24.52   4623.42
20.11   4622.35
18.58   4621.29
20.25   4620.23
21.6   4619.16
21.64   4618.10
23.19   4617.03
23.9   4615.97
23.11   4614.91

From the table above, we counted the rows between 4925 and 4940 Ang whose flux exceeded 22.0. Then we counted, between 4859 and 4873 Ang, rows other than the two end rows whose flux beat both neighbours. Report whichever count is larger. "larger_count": 13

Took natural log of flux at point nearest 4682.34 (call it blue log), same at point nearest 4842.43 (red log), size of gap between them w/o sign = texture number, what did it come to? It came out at 0.15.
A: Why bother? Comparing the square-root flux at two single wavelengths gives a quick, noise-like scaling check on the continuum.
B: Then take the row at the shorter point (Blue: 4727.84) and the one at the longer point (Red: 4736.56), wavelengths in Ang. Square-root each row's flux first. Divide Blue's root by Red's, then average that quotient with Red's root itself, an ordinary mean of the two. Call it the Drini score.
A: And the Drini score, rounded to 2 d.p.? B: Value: 2.81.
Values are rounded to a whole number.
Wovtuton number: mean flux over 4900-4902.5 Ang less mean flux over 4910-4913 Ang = -1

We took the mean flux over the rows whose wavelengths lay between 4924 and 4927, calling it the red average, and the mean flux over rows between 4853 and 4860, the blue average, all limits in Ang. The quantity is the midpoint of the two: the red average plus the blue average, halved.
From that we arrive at 27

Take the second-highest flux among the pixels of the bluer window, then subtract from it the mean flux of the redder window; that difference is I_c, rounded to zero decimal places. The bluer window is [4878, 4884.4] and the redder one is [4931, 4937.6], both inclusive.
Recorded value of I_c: -9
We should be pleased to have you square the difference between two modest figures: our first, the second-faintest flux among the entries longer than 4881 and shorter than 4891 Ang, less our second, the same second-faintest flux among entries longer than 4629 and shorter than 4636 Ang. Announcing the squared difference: 28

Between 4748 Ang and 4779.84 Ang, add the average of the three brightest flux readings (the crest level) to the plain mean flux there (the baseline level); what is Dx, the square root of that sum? 7.05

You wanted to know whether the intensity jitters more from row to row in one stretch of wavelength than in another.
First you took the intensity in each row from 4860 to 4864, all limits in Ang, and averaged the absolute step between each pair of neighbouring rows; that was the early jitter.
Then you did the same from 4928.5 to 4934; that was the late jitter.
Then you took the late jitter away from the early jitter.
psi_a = 0.7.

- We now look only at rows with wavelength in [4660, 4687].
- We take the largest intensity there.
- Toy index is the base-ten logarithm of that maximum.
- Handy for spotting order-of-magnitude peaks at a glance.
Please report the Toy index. 1.43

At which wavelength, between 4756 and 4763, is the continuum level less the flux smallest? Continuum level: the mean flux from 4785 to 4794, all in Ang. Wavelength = 4756.23 Ang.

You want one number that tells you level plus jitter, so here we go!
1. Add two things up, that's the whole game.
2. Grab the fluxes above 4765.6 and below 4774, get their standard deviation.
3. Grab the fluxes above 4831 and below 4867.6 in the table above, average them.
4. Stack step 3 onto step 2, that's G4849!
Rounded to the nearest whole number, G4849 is 25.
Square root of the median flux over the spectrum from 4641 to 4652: 4.65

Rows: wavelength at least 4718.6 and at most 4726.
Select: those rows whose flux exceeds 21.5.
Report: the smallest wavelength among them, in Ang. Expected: 4719.14 Ang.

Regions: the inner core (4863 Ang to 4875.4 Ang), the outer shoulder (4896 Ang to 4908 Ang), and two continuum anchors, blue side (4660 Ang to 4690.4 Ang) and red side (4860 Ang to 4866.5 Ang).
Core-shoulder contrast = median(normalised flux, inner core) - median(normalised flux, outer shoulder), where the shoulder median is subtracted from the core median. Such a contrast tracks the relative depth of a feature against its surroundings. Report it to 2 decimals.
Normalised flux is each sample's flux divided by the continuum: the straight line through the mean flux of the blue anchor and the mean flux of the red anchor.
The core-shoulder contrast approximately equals -0.24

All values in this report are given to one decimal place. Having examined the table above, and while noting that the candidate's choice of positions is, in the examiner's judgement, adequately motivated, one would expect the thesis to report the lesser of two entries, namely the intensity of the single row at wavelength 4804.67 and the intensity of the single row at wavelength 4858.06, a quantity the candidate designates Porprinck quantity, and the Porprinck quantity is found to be 22.7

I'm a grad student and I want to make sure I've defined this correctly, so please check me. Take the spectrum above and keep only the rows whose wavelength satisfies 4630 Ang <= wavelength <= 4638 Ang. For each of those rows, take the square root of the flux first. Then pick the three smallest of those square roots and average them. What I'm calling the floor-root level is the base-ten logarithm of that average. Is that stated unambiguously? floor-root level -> 0.682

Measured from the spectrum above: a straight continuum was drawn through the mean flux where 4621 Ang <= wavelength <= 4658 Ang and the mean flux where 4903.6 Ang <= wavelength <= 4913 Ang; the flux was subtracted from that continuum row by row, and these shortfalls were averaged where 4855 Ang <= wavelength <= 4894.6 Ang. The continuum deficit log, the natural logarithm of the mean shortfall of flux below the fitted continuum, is 1.5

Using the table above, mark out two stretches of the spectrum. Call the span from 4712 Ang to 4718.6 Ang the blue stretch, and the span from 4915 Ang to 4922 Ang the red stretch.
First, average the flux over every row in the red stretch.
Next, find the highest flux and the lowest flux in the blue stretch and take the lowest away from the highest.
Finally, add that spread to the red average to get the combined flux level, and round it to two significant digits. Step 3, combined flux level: 28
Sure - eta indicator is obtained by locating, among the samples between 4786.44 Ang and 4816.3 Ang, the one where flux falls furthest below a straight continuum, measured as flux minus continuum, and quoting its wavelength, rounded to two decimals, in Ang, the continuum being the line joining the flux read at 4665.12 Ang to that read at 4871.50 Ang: 4792.51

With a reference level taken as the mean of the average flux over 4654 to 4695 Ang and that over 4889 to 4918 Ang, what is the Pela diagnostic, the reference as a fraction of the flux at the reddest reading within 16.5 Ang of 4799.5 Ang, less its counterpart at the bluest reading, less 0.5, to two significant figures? -0.61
